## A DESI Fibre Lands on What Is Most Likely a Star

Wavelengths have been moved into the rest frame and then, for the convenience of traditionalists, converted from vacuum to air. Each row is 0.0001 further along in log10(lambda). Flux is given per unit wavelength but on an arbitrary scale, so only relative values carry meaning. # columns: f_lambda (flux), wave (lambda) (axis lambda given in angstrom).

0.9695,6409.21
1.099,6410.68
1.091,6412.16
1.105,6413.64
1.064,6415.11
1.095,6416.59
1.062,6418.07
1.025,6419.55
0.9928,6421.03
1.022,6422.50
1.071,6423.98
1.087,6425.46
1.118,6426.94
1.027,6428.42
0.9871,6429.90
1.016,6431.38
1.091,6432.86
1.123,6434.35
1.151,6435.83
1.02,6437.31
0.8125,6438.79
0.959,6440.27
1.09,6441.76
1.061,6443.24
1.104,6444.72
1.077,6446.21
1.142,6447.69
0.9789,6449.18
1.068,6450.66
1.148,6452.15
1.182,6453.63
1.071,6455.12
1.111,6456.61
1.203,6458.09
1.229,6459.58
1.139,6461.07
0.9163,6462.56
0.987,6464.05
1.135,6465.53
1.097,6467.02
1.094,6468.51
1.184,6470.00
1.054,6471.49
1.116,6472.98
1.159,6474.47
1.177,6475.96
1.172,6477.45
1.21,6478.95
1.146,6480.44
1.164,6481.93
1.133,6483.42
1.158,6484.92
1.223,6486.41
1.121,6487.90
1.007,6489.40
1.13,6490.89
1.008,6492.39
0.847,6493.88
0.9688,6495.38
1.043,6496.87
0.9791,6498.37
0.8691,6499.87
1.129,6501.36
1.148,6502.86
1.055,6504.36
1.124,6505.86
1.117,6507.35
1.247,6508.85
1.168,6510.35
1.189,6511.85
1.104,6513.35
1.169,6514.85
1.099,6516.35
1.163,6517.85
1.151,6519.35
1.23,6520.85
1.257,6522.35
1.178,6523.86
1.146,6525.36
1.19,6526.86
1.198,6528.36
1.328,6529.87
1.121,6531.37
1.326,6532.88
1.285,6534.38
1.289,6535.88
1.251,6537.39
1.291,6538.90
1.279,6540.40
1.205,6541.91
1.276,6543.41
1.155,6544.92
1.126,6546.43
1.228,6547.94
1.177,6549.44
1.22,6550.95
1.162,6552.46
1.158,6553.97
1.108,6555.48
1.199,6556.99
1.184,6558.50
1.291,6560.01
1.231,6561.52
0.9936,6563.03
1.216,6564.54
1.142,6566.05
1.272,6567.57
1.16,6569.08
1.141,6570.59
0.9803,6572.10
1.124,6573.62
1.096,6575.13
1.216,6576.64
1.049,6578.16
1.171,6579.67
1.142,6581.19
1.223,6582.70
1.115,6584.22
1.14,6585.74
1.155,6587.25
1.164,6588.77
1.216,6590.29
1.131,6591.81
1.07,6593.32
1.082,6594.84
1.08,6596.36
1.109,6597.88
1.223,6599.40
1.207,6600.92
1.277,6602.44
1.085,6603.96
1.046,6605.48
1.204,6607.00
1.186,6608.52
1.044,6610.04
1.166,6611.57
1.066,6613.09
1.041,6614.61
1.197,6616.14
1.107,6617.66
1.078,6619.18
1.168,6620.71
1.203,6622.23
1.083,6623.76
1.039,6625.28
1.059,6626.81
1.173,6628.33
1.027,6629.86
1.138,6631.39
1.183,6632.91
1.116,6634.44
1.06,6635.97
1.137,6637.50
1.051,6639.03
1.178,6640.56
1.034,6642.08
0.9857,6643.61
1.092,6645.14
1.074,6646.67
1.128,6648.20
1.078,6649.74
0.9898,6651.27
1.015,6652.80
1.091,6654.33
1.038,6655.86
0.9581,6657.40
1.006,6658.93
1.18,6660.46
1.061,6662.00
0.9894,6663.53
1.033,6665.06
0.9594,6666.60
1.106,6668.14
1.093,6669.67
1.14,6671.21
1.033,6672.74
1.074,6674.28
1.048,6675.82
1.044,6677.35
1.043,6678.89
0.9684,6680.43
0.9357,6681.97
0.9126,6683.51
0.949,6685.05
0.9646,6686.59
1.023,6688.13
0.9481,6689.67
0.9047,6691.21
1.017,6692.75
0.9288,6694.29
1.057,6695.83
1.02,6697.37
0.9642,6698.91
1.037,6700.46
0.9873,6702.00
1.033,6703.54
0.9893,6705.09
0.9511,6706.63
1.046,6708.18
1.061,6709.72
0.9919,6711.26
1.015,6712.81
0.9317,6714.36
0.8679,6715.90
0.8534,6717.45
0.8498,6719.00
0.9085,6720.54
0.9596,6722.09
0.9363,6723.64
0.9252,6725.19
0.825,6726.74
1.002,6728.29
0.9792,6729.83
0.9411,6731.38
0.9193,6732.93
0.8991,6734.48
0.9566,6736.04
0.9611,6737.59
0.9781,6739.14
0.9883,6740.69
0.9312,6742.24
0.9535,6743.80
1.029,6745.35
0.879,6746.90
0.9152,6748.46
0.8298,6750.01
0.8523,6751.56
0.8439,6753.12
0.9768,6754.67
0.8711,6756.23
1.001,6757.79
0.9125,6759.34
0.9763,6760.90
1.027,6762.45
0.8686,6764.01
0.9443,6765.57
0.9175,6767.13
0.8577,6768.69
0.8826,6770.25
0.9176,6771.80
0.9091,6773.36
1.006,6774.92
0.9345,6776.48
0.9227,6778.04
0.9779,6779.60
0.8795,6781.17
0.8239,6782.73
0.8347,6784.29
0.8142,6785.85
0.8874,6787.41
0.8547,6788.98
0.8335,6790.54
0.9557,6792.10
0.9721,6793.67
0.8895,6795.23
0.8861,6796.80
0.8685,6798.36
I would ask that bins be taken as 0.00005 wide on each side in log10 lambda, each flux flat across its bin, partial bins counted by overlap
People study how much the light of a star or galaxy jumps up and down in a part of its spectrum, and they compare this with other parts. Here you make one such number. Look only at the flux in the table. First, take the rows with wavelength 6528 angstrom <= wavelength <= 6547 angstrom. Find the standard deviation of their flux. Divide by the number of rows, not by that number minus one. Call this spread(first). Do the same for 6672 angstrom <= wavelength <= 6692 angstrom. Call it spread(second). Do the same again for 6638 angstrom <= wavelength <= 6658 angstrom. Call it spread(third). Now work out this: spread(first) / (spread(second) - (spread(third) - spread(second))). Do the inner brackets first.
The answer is 1.3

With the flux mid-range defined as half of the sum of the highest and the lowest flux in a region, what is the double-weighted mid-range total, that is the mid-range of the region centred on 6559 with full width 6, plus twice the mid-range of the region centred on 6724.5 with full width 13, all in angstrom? 3.1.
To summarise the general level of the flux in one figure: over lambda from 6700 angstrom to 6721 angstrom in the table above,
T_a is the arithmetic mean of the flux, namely 0.97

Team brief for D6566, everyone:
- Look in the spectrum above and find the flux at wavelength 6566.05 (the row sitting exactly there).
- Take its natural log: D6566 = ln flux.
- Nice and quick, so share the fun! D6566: 0.133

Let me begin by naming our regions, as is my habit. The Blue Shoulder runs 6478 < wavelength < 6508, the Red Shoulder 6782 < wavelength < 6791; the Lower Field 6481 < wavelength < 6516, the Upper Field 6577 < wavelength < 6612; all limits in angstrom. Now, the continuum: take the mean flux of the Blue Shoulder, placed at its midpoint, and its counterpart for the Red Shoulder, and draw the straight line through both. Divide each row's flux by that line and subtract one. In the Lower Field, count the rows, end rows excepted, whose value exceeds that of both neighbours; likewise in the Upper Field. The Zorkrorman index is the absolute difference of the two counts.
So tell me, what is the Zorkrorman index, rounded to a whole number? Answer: 0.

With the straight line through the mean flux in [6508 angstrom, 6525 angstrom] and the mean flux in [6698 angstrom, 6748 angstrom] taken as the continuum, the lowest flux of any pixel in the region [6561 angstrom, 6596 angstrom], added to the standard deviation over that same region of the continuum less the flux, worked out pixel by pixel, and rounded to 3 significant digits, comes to 1.05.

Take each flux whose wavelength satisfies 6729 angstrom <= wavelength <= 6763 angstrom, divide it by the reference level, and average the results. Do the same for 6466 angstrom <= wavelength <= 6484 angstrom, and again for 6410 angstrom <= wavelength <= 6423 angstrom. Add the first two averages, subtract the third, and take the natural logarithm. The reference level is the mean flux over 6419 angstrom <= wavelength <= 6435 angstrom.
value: -0.03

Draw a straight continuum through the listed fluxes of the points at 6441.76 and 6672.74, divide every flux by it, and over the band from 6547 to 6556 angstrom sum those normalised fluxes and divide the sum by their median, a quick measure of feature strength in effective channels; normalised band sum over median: 6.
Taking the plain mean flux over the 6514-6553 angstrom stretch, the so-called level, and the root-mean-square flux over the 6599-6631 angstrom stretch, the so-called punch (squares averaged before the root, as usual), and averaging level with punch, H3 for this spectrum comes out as 1.17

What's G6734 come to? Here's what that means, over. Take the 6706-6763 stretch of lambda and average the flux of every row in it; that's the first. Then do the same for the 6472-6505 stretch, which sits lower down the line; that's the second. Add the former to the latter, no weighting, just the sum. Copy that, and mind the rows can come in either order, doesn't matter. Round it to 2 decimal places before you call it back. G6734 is 2.03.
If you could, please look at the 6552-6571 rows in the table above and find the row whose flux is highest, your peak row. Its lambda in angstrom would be 6560.01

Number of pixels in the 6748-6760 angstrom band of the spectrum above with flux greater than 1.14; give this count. 0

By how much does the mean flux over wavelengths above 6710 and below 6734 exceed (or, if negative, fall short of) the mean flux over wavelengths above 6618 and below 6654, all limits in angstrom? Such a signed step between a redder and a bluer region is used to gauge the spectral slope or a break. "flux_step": -0.16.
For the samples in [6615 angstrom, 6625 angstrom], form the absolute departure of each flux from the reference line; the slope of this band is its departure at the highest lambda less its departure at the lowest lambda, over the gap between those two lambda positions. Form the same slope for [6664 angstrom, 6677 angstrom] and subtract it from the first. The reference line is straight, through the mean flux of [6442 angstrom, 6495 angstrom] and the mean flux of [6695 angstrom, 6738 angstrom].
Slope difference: -0.016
